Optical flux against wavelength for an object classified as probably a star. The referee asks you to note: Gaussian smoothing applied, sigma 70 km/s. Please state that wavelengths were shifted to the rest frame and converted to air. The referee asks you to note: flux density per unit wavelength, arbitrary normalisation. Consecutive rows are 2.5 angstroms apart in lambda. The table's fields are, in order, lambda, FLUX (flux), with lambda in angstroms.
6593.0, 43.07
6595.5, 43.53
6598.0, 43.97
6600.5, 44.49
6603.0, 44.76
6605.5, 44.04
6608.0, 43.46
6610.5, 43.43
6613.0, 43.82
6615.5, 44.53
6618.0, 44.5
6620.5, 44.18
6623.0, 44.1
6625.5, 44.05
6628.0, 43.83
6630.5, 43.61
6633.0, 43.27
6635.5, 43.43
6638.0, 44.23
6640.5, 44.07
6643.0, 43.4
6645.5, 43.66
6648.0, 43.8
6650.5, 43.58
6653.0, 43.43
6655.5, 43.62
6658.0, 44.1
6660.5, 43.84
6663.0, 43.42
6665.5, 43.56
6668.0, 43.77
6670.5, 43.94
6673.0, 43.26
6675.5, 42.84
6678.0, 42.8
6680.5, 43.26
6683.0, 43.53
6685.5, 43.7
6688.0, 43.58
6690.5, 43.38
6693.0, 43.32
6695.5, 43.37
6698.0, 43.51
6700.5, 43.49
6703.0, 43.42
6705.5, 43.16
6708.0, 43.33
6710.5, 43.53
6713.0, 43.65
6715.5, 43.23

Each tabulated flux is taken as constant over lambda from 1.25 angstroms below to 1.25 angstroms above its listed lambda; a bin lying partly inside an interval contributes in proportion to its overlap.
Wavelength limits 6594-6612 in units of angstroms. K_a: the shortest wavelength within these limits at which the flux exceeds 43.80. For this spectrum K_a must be 6598.0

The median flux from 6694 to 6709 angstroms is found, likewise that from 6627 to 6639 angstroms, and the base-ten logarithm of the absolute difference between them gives -0.67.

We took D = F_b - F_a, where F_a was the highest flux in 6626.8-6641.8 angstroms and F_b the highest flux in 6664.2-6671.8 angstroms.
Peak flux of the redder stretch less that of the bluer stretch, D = -0.29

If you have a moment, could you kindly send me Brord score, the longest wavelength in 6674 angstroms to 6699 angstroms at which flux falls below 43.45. 6695.5 angstroms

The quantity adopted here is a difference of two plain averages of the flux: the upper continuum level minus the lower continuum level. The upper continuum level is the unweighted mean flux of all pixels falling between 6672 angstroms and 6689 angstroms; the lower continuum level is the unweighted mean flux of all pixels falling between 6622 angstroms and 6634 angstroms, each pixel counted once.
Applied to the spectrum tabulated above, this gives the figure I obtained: -0.5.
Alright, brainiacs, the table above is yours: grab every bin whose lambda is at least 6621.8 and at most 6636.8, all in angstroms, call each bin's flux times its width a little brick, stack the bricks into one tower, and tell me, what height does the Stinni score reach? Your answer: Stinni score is 656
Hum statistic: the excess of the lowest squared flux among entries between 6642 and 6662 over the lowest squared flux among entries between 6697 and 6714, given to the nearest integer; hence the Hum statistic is 21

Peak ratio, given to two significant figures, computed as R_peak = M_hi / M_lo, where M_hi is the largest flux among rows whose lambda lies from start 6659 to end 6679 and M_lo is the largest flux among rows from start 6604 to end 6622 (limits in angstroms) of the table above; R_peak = 0.99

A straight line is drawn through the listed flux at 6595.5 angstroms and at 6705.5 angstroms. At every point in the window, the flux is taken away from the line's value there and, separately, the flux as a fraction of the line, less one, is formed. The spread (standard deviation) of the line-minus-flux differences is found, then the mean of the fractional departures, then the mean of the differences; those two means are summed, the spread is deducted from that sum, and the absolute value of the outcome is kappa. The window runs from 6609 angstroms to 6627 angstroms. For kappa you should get 1.0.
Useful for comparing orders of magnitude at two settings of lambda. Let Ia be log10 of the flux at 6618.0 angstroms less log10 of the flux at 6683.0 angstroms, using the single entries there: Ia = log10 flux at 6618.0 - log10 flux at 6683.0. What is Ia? 0.010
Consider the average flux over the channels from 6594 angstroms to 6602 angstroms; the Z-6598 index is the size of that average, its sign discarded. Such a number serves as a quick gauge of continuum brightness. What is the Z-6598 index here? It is 44.0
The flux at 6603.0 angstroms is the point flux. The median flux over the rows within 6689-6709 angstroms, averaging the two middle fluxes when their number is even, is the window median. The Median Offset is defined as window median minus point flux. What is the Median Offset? -1.4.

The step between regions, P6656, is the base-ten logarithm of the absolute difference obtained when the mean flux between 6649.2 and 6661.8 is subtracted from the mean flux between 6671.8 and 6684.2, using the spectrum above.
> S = -0.24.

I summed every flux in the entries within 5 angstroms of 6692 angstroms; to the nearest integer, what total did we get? 174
